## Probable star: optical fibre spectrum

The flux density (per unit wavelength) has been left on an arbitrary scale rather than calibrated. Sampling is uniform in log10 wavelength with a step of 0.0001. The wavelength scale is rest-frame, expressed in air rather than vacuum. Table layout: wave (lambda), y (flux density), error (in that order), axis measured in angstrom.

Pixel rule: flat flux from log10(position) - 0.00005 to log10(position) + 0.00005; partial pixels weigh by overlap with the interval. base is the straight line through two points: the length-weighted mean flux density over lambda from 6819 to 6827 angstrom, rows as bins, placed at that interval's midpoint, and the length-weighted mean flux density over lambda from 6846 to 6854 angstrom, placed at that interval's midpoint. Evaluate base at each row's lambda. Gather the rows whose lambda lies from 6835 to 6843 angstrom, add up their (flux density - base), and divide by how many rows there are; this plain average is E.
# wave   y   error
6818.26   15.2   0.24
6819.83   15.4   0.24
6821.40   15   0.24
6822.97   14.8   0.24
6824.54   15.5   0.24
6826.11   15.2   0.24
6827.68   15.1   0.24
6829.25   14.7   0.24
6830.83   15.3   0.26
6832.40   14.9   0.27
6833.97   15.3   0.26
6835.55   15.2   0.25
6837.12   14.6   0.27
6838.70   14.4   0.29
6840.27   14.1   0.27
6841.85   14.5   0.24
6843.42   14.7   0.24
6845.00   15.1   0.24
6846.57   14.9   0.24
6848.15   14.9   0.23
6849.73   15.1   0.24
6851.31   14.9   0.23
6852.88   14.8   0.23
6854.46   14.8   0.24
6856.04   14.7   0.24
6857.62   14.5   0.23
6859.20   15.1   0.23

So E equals -0.468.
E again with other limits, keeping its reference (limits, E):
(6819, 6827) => -0.011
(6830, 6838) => -0.017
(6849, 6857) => -0.020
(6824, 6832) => 0.018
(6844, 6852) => 0.051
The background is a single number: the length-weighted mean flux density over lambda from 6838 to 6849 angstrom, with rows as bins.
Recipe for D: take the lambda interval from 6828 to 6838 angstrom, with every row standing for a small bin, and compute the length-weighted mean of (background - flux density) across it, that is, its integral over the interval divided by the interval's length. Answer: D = -0.3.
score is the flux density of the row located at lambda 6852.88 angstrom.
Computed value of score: 14.8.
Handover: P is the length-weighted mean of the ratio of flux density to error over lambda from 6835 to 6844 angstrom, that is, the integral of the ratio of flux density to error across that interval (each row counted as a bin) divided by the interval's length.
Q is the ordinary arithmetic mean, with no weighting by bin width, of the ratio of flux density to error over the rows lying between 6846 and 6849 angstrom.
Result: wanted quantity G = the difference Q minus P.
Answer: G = 7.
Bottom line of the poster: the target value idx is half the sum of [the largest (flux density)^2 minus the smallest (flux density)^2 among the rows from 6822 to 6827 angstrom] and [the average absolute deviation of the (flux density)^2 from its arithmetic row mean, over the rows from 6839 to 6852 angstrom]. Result 14.4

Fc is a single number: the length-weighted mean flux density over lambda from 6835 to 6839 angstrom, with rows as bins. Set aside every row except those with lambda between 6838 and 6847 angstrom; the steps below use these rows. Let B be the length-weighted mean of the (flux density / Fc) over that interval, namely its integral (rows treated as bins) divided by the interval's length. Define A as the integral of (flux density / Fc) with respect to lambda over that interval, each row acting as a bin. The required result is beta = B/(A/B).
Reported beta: 0.11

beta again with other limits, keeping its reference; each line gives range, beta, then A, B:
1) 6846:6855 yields 0.11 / 9.1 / 1.01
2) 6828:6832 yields 0.25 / 4.1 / 1.02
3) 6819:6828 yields 0.11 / 9.3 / 1.03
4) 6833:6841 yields 0.12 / 8.0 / 1.00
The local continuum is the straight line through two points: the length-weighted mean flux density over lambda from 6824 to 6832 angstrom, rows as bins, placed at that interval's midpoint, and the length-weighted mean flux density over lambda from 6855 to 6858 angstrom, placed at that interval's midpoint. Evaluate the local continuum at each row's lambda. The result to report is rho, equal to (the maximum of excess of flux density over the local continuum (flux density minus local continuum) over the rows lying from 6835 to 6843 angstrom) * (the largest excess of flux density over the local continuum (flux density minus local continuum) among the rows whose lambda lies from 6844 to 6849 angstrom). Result 0.054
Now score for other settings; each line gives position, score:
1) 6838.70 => 14.4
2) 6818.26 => 15.2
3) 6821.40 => 15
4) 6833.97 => 15.3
